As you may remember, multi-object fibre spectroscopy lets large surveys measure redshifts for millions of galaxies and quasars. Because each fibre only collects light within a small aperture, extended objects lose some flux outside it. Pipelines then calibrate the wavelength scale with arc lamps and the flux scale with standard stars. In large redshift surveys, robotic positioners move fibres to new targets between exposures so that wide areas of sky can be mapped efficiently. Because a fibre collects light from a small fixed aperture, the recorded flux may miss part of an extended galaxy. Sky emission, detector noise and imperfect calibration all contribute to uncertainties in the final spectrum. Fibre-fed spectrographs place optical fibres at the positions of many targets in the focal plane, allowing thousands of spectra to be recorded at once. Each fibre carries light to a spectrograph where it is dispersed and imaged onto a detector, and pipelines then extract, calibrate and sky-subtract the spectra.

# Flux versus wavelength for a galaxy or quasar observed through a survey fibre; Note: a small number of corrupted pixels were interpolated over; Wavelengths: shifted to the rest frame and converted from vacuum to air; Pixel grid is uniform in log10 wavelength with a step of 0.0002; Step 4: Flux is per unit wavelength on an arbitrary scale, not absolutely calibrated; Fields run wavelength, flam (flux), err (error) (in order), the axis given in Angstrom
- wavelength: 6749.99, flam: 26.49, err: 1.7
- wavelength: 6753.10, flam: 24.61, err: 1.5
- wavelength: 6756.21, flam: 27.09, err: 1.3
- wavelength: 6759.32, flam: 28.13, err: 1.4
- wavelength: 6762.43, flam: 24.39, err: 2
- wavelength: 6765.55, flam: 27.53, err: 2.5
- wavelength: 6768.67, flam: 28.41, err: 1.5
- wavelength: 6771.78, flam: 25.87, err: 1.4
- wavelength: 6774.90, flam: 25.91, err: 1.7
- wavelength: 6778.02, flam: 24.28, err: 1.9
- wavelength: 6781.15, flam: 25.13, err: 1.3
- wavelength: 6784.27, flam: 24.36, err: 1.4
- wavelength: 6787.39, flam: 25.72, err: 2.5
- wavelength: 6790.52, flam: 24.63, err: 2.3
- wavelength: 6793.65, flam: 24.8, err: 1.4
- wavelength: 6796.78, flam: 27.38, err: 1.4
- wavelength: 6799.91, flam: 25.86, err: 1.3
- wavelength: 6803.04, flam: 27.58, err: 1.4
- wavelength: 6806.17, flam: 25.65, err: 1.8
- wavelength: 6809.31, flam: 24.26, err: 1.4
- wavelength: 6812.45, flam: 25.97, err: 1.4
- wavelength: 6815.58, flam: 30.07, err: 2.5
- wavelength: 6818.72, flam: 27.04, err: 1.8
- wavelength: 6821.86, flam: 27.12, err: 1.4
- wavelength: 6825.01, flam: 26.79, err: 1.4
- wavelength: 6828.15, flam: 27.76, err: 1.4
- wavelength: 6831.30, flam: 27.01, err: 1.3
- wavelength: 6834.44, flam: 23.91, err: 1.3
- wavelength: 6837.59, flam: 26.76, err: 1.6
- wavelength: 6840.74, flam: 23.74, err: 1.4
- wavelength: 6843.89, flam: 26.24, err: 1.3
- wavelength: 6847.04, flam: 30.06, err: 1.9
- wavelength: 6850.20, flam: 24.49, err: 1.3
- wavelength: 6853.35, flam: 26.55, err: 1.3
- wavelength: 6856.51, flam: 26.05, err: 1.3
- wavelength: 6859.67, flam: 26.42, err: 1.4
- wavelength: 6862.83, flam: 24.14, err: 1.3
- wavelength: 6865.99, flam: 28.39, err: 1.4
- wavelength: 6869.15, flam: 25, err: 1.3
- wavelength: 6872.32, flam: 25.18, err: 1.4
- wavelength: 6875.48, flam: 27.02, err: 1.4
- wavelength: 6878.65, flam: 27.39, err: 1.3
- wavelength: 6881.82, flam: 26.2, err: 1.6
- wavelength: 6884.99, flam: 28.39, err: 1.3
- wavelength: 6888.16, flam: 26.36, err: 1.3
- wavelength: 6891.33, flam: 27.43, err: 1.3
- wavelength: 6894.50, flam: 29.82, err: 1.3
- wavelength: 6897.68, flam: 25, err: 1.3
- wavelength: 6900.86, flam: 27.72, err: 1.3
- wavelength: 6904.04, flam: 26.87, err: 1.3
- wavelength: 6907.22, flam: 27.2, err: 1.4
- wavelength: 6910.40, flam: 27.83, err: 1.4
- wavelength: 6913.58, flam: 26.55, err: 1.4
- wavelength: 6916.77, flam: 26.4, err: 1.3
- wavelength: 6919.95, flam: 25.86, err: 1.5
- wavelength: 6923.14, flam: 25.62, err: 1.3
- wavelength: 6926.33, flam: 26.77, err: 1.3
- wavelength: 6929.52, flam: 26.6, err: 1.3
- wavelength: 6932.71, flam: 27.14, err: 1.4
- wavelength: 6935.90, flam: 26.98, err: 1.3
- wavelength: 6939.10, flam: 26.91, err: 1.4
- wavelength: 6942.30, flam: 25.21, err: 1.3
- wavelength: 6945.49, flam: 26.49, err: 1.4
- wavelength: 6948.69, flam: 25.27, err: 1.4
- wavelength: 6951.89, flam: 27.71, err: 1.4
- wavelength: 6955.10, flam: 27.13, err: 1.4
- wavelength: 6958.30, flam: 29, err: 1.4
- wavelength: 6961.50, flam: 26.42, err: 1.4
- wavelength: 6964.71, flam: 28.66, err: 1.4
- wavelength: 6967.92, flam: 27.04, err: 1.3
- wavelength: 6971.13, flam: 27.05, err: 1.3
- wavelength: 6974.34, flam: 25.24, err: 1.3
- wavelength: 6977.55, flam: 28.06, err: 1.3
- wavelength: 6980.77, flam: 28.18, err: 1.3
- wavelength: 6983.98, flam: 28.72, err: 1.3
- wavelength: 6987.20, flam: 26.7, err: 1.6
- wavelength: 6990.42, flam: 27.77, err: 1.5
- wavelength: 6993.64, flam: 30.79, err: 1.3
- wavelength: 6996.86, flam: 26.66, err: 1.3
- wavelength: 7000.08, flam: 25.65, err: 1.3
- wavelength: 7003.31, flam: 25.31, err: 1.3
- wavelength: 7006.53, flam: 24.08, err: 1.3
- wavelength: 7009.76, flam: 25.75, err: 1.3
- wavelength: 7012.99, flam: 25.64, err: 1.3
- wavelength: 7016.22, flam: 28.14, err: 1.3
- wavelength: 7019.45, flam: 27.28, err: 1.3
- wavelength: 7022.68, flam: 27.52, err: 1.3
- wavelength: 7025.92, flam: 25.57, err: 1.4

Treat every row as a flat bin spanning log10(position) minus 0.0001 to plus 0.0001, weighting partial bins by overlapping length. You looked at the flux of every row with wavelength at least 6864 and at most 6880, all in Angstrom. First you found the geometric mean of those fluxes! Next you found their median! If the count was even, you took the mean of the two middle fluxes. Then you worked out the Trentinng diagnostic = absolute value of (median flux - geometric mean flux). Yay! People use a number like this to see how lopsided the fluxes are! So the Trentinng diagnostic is 0.46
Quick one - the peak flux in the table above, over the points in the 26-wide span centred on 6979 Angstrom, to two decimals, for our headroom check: 28.72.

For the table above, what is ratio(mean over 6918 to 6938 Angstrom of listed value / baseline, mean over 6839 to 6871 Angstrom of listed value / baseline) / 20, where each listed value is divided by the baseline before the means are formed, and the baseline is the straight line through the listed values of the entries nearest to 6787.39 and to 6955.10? 0.0496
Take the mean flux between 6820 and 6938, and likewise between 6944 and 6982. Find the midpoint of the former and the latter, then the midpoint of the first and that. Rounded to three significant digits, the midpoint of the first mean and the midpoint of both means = 26.8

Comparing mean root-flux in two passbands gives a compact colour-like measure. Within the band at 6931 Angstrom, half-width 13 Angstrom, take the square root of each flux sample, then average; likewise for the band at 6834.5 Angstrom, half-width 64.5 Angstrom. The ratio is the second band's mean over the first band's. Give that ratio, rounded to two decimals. 1.00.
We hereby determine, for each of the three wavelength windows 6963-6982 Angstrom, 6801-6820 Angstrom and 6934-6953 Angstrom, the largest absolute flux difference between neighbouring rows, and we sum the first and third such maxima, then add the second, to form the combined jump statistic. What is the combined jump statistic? 9.4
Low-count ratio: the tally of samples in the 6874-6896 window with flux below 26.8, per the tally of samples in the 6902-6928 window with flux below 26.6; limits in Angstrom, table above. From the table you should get 0.50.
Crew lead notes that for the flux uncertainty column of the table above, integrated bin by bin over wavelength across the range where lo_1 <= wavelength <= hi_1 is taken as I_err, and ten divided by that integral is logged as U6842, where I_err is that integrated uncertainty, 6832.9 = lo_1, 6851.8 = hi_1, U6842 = 0.361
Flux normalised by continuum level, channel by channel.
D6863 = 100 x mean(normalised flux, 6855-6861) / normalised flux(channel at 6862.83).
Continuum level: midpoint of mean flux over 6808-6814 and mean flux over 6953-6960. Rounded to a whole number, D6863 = 109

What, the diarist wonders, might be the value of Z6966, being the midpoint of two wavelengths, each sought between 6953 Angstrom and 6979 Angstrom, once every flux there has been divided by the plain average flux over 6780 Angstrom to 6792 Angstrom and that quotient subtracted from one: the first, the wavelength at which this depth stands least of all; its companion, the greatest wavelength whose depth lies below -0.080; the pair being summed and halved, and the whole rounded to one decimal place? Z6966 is 6967.9 Angstrom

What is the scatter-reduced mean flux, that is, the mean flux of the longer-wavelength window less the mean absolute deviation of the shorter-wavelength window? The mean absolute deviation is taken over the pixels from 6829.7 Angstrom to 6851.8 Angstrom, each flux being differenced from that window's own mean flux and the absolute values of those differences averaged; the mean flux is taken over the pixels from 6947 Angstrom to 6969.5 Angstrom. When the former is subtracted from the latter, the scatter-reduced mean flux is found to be 25.6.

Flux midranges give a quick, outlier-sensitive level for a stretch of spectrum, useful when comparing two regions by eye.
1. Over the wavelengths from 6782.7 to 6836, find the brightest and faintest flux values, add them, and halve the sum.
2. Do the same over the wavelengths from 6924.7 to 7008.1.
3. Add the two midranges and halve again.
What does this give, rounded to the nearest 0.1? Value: 27.2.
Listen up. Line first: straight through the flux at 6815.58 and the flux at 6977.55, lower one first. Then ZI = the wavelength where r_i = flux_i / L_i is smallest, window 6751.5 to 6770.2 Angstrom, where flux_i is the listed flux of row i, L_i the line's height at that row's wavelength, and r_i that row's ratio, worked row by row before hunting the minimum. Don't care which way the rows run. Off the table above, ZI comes 6762.43 Angstrom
